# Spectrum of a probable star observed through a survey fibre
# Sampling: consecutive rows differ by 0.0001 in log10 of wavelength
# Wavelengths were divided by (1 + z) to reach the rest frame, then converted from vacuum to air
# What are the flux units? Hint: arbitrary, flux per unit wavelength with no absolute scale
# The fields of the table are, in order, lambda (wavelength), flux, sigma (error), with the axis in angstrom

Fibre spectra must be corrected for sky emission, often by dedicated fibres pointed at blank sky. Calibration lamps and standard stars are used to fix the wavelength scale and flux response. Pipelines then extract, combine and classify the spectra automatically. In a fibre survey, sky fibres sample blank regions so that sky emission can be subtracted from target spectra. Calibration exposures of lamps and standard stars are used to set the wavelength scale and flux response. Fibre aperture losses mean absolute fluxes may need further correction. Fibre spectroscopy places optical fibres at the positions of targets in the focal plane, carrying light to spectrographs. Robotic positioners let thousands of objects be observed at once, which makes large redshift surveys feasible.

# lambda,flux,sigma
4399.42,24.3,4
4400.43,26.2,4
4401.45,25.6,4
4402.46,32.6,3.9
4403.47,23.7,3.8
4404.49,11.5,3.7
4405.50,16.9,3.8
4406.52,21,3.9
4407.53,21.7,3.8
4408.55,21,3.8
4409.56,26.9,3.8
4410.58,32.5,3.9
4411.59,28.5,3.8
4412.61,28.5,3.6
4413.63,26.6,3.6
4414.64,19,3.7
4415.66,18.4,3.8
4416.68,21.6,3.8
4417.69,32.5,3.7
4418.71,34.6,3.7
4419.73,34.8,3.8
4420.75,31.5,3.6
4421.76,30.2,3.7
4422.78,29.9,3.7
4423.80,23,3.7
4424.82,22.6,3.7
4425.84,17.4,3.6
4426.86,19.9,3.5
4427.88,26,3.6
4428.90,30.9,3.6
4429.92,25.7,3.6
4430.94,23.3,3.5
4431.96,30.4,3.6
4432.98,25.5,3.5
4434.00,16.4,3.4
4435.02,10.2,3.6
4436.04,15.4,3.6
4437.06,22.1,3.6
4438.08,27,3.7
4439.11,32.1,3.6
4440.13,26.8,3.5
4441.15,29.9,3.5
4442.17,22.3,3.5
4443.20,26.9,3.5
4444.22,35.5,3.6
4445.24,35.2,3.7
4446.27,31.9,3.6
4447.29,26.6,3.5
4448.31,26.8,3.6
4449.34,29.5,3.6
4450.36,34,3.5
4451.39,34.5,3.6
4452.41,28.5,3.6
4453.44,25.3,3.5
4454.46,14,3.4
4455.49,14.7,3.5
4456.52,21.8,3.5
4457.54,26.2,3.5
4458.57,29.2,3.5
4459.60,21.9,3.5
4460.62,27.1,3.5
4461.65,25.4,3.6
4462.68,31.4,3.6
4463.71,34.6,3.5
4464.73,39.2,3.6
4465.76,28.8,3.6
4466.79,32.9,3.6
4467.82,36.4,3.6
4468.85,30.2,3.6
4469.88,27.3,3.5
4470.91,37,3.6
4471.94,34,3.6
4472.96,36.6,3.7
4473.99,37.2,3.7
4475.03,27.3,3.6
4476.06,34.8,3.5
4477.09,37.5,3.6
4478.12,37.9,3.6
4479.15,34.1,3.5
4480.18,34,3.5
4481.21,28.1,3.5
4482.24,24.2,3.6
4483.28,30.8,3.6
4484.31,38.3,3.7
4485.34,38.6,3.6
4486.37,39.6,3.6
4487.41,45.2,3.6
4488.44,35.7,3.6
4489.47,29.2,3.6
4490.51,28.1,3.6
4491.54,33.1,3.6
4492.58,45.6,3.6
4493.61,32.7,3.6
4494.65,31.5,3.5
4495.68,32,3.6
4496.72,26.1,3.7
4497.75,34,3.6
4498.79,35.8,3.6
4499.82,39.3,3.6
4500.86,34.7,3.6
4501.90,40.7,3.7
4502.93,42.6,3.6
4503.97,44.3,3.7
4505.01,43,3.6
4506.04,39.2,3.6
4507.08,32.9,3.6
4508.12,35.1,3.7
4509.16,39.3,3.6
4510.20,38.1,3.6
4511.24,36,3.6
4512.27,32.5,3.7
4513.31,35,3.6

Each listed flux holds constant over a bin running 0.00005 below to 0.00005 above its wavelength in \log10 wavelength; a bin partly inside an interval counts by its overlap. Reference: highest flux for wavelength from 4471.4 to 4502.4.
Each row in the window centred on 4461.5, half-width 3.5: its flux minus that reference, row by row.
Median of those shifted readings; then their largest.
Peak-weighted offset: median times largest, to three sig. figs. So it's 105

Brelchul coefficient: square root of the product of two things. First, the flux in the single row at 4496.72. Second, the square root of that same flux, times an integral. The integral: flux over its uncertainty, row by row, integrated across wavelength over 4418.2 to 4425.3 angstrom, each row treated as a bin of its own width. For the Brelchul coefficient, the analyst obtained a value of 87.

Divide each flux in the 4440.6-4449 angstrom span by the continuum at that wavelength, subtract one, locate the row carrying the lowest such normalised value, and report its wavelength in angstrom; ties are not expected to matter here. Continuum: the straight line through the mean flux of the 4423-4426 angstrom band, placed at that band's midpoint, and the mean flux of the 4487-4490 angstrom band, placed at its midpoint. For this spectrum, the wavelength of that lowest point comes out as 4442.17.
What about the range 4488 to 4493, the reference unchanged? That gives 4490.51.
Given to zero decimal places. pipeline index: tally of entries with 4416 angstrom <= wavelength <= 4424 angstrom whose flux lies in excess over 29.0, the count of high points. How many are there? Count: 6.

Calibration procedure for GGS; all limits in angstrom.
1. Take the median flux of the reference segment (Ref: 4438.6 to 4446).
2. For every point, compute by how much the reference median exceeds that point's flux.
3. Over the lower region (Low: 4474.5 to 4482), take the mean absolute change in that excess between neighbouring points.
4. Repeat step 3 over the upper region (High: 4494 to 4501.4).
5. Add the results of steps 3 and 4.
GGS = 7.4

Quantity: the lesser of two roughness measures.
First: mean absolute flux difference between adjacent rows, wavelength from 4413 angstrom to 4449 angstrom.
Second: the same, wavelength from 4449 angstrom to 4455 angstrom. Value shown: 4.43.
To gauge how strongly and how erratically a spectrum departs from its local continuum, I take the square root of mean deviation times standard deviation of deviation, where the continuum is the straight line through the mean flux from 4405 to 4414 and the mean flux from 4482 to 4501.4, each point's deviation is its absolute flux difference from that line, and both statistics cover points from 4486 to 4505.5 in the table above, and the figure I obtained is 4.0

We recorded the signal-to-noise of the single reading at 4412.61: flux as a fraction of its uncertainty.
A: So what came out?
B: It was 7.9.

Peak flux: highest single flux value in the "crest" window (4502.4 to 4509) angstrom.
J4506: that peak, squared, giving 1962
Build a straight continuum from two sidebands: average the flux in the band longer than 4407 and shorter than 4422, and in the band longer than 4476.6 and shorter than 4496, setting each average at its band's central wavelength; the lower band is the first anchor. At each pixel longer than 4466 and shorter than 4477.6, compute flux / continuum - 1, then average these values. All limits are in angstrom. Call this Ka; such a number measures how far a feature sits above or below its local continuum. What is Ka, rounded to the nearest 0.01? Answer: 0.02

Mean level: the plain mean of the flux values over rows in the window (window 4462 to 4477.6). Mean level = 34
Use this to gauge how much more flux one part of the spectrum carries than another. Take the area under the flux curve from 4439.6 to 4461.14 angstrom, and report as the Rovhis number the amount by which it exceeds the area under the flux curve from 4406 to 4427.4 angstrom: 31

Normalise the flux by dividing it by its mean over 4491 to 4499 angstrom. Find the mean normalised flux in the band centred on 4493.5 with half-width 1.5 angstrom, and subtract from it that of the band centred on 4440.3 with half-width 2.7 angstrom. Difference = 0.27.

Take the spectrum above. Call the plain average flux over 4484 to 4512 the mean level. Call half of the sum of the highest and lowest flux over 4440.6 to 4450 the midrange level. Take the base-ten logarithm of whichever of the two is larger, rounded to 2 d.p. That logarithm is 1.56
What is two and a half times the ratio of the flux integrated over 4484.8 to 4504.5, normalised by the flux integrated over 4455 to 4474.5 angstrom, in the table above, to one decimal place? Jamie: 3.0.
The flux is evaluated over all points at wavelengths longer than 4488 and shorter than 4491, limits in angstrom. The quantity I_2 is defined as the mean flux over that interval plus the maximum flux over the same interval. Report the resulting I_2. 67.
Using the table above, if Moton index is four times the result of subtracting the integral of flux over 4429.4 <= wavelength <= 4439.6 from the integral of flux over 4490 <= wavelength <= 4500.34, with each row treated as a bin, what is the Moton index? 469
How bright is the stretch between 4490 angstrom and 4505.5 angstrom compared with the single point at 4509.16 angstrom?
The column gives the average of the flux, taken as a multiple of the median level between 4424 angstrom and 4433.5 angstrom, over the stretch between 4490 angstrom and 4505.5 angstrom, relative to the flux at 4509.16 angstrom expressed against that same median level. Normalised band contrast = 0.92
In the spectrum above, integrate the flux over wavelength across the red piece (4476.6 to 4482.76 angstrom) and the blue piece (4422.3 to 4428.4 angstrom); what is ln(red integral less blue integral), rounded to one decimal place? 4.1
